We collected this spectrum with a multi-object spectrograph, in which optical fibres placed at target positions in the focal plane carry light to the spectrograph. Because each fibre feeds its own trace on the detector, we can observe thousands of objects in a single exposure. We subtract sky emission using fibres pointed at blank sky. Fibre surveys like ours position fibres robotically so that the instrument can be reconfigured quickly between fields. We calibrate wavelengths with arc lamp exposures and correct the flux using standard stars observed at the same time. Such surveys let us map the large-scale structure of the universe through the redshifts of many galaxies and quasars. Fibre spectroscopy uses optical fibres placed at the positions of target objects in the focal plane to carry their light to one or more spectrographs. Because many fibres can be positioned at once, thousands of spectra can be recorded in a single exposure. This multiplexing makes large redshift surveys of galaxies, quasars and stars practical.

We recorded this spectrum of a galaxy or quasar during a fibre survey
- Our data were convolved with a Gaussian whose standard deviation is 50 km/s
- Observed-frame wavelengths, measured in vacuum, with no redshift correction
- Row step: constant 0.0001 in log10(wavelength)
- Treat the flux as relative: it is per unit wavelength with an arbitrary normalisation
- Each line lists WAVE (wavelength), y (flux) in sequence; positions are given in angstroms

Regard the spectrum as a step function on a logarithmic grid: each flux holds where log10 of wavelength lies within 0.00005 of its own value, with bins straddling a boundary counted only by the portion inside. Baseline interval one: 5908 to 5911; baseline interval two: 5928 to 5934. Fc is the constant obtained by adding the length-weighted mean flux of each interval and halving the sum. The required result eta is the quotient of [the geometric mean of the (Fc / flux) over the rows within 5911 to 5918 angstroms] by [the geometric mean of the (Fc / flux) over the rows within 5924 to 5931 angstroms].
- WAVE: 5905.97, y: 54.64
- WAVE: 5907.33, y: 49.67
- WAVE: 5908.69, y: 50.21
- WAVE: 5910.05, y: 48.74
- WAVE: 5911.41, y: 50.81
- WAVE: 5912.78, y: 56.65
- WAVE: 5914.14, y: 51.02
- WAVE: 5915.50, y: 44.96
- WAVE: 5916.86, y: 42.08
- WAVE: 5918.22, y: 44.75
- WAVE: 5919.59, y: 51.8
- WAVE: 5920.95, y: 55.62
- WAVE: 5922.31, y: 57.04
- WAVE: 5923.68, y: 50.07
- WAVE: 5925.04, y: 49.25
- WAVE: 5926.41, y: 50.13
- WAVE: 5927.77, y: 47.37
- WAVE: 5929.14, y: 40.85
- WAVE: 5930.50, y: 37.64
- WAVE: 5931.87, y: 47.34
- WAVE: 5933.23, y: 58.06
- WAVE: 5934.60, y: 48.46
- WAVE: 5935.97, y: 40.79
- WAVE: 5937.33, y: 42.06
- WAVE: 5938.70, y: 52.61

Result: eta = 0.917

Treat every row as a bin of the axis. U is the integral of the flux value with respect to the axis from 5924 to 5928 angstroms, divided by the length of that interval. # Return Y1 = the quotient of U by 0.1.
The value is 492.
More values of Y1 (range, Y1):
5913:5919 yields 466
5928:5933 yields 439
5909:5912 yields 498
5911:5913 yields 532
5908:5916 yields 505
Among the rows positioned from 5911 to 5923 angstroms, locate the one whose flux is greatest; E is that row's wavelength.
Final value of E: 5922.31 angstroms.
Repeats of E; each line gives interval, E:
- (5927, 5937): 5933.23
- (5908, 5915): 5912.78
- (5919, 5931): 5922.31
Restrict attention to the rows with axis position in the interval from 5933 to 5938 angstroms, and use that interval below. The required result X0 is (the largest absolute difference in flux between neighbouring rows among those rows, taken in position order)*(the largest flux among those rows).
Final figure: 557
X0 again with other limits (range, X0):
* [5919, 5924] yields 398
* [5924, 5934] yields 622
